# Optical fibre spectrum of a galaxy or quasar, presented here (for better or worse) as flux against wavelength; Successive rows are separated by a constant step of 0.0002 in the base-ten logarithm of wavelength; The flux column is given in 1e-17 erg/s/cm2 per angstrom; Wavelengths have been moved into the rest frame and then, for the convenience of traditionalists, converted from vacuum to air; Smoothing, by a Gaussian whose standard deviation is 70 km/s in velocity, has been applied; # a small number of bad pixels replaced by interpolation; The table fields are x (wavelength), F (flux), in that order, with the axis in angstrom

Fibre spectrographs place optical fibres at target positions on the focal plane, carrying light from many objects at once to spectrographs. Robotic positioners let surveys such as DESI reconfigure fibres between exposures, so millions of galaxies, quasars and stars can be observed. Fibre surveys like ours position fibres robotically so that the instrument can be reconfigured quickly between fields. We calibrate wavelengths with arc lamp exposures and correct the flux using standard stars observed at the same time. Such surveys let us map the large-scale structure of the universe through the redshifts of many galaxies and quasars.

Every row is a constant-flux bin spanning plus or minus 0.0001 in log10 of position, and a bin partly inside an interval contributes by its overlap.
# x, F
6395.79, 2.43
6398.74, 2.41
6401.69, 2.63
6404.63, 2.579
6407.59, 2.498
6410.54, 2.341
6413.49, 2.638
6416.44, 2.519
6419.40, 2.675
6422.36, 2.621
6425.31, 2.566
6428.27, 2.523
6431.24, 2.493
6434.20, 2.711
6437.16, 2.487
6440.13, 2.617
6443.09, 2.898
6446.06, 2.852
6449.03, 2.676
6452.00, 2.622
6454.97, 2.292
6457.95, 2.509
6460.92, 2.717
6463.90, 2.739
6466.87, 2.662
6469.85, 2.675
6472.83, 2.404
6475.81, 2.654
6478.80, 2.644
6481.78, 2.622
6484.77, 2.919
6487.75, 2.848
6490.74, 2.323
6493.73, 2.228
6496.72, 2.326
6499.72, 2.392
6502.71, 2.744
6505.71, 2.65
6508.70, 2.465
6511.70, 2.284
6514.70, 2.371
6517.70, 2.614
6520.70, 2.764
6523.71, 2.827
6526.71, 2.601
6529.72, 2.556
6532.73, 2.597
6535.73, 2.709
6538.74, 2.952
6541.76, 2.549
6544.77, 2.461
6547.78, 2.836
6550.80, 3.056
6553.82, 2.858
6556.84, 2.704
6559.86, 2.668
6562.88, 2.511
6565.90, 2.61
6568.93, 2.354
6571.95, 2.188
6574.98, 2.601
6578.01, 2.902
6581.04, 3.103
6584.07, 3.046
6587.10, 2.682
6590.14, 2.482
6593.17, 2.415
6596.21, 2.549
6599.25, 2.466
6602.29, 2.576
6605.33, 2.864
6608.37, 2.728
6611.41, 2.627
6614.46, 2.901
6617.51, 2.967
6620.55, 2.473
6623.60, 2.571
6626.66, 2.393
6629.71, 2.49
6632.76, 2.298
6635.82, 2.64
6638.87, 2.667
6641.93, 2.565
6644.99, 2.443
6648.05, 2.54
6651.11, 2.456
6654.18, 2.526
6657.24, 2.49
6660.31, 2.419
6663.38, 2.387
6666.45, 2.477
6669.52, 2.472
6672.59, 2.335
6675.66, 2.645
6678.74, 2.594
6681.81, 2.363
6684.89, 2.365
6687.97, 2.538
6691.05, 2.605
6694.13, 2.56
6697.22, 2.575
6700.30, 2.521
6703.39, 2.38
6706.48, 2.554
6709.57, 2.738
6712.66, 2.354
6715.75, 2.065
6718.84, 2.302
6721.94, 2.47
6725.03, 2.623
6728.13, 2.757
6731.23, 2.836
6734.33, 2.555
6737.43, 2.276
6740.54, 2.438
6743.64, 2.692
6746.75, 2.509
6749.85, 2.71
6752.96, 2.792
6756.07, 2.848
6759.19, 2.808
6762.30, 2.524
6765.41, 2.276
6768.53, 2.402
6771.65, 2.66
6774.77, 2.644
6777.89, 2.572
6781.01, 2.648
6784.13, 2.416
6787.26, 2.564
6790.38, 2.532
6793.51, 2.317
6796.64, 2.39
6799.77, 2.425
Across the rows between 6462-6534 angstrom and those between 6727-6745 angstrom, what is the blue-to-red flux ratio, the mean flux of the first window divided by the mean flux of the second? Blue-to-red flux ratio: 1.00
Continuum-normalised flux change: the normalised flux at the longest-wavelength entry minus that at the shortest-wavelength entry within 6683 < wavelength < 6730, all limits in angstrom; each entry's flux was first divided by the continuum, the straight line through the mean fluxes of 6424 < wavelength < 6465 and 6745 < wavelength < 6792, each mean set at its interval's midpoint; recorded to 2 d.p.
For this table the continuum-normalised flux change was 0.15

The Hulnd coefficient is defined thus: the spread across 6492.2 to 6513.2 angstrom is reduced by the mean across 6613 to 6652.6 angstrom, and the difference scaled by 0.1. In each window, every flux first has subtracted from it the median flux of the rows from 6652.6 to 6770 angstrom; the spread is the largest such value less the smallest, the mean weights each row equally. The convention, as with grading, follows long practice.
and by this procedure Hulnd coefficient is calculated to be 0.047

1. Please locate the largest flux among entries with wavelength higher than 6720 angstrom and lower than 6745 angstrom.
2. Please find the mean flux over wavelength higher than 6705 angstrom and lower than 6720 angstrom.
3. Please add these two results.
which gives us 5.24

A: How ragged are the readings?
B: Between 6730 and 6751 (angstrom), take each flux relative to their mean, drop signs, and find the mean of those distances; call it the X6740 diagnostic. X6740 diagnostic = 0.15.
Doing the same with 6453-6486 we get 0.12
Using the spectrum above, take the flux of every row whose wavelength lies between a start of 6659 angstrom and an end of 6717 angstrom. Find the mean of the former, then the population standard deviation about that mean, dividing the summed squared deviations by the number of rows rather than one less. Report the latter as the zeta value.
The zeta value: 0.146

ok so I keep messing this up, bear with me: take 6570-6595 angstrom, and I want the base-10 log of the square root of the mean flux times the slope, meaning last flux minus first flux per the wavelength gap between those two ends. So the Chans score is -0.77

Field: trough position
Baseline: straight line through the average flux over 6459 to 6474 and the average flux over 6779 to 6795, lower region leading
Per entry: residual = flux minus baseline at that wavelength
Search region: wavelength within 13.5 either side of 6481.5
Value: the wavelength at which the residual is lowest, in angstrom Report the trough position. 6493.73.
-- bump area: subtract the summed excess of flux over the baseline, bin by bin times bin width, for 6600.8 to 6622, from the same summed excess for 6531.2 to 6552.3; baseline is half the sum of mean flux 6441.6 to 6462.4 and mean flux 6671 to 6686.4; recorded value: 0.0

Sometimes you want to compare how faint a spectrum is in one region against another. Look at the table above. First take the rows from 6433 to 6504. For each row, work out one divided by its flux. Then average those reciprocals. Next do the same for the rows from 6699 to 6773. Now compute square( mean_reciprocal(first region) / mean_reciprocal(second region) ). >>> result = 0.95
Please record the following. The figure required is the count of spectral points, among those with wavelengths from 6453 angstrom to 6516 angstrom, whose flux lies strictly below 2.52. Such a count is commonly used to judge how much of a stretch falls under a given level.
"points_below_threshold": 10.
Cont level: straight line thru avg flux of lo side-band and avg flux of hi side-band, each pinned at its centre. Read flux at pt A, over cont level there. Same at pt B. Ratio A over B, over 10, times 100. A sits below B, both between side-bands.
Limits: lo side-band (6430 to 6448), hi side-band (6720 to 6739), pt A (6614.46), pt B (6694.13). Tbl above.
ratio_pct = 11.2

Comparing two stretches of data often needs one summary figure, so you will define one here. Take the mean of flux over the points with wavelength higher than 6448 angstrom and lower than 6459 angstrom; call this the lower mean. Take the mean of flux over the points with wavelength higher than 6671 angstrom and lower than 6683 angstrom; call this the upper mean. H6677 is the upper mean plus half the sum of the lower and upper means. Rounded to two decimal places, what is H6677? 4.99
